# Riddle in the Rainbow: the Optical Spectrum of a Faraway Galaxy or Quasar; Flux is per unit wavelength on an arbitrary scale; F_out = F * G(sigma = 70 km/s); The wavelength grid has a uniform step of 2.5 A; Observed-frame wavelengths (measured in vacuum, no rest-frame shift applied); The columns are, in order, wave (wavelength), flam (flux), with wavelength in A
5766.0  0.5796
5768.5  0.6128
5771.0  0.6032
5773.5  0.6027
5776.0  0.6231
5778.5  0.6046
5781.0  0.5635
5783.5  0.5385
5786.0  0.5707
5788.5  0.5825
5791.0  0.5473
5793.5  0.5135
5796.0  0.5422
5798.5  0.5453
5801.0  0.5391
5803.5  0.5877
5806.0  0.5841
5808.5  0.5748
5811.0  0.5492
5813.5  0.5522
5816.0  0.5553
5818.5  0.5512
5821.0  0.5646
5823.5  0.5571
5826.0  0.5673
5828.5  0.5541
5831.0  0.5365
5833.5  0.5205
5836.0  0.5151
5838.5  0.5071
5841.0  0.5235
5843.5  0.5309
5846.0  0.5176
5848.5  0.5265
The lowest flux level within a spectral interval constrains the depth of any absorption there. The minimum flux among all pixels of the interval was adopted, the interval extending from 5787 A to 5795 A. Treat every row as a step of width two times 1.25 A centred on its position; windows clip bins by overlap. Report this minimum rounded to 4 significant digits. 0.5135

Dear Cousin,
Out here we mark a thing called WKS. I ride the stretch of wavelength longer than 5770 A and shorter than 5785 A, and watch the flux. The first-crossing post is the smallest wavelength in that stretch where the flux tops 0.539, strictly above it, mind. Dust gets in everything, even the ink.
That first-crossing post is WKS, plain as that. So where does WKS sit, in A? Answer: 5771.0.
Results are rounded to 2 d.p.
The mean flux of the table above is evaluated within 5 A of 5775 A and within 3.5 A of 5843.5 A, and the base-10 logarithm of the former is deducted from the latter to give 0.74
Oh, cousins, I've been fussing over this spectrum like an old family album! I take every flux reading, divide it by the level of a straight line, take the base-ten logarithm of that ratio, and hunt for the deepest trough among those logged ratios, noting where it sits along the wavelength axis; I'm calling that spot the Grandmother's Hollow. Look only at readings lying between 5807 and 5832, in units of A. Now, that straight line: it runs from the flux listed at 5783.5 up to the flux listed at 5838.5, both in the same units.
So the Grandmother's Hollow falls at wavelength 5831.0 A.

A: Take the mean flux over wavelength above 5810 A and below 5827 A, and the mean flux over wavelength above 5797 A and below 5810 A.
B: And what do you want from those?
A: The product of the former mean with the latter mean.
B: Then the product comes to 0.315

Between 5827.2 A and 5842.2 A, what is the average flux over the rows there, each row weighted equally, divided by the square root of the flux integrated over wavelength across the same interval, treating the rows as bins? 0.19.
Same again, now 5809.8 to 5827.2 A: 0.18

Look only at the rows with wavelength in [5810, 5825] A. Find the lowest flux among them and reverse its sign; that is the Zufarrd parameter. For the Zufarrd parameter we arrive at -0.549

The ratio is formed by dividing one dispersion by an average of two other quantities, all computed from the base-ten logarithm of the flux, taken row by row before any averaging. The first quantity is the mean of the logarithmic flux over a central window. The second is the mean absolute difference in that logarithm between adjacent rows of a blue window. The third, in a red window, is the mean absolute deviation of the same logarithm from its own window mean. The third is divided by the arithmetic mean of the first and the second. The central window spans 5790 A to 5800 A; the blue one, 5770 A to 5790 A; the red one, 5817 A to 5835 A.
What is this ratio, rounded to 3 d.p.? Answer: -0.078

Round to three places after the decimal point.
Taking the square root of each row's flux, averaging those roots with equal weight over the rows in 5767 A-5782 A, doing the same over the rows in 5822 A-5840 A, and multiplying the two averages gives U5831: 0.568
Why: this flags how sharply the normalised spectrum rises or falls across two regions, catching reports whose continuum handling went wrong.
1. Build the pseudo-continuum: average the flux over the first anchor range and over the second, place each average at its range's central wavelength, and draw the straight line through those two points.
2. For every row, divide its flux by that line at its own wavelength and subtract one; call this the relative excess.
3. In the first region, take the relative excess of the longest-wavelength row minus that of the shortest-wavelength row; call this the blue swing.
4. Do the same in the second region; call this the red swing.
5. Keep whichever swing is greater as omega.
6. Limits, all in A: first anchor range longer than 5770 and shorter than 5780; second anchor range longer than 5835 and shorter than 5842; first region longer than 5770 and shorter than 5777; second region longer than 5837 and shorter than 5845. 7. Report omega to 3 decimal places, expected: 0.061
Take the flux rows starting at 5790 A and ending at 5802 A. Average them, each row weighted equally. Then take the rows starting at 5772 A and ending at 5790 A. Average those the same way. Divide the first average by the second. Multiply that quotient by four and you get 3.7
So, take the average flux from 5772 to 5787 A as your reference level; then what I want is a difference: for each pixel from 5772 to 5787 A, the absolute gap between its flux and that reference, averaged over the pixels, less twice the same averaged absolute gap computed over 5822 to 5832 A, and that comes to -0.034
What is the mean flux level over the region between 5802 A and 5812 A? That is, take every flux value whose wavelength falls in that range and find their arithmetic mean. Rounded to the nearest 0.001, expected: 0.574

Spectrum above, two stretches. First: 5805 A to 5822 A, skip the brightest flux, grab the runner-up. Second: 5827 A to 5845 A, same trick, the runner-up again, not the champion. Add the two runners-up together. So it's 1.11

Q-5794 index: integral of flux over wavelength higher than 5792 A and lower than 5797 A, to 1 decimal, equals 2.6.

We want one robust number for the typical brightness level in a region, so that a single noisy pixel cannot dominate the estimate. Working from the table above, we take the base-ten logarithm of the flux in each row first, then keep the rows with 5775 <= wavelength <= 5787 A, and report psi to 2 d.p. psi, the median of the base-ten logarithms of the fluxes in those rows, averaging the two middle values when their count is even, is -0.24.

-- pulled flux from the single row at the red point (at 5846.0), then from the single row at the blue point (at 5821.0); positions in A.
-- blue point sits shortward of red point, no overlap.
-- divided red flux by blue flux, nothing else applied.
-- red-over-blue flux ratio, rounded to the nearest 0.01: 0.92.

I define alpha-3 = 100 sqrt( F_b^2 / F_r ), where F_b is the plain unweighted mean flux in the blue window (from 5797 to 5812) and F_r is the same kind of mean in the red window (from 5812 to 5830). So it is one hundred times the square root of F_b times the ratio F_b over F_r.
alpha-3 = 75.5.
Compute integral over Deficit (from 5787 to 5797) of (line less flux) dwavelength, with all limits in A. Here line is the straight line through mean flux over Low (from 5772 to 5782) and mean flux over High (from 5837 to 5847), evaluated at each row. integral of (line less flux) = 0.34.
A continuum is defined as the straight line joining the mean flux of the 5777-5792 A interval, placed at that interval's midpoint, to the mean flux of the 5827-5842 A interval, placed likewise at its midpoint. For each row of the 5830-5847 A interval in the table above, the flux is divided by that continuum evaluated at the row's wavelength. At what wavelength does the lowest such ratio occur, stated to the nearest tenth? 5838.5 A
